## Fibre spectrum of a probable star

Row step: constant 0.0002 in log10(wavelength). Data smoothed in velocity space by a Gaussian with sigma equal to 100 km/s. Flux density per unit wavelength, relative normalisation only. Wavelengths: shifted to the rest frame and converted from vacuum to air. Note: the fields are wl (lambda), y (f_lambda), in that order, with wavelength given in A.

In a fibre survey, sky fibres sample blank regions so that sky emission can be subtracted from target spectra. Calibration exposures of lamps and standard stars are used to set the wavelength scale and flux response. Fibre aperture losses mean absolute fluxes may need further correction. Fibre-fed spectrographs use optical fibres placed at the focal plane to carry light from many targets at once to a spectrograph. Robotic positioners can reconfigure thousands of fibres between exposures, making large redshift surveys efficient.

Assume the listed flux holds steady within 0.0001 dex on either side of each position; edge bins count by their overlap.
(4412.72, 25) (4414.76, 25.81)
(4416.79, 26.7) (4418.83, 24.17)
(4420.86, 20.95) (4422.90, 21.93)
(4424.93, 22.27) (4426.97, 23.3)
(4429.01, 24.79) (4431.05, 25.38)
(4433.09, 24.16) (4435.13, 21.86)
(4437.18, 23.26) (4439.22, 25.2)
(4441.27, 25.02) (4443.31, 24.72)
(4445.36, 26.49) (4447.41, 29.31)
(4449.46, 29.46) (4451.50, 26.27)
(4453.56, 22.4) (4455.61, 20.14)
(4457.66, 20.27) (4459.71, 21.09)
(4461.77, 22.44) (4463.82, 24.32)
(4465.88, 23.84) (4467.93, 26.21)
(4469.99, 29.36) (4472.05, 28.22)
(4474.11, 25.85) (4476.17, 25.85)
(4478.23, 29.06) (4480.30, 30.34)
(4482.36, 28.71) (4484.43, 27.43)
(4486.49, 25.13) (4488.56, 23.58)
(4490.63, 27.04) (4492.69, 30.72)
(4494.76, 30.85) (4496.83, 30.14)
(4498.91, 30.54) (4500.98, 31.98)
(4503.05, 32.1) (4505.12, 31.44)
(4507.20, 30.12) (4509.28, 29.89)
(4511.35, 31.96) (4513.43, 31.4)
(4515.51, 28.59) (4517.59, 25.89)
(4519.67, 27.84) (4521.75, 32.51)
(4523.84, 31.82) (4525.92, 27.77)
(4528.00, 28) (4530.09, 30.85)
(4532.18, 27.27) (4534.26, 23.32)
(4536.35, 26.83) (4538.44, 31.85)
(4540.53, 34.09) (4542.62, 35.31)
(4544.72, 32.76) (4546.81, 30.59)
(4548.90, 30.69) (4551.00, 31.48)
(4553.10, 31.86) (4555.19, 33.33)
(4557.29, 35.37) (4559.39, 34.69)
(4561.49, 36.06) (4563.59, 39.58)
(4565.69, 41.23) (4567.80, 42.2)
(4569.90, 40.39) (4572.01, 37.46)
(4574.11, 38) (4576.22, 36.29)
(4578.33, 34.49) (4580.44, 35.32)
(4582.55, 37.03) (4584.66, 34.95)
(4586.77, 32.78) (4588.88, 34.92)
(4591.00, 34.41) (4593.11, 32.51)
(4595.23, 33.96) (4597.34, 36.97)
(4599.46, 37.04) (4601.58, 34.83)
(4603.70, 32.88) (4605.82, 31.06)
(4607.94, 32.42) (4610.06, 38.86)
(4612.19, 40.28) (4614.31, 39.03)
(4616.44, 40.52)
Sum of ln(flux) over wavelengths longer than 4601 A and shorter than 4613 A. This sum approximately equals 21.3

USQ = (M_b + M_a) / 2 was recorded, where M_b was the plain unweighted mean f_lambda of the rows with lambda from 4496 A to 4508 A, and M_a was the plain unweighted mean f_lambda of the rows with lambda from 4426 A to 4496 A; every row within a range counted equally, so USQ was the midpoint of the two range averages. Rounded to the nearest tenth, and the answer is 28.4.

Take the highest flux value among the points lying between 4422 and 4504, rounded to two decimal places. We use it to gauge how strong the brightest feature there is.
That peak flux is 32.10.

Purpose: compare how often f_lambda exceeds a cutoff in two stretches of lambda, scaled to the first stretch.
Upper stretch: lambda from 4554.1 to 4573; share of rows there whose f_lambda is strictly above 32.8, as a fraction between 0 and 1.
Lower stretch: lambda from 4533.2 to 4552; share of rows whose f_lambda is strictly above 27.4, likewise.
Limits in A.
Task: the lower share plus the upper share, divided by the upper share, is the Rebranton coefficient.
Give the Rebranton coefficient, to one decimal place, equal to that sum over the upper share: 1.8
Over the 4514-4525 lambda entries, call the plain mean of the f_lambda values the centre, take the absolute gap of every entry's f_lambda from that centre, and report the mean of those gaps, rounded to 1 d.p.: 2.3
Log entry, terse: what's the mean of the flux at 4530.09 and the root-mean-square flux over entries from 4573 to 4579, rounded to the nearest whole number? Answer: 34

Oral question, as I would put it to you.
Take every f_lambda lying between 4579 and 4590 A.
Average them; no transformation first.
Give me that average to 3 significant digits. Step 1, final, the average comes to 35.0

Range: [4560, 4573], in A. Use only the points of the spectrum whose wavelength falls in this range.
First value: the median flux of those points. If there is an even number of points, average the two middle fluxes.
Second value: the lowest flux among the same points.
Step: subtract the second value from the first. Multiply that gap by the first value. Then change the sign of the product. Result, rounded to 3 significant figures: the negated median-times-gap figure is -157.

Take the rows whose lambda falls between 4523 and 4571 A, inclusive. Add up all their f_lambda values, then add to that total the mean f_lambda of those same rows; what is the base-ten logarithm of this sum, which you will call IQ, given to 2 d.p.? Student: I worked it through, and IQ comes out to 2.90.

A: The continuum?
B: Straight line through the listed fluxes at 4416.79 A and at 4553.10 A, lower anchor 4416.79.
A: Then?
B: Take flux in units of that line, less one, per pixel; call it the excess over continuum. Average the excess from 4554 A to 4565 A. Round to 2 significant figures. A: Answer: 0.12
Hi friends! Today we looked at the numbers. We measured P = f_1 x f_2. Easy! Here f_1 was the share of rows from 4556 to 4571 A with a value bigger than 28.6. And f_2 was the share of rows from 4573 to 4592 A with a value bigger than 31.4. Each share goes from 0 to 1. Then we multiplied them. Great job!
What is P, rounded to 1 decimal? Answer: 1.0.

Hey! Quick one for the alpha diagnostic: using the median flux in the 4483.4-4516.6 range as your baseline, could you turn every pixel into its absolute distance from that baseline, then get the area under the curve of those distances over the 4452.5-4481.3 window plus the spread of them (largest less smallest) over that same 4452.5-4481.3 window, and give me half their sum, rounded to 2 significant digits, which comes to 83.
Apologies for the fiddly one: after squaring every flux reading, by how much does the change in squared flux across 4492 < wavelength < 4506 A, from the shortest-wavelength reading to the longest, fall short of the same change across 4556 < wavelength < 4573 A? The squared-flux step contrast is 107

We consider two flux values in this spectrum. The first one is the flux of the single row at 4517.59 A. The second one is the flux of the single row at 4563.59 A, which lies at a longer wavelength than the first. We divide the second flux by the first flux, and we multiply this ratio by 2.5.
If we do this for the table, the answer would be 3.82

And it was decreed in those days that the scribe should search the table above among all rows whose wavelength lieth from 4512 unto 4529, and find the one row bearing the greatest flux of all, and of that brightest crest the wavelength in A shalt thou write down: 4521.75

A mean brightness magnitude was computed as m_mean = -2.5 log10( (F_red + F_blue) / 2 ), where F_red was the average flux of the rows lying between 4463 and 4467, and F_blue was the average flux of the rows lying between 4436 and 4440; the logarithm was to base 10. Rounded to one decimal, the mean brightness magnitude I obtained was -3.5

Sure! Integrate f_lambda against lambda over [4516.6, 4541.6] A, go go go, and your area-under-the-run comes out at 726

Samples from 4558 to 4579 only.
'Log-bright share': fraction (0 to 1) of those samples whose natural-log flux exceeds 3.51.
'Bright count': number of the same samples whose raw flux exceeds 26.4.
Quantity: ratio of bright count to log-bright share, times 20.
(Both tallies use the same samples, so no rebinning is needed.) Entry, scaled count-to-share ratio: 200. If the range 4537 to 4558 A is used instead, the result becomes 667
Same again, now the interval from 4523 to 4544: 900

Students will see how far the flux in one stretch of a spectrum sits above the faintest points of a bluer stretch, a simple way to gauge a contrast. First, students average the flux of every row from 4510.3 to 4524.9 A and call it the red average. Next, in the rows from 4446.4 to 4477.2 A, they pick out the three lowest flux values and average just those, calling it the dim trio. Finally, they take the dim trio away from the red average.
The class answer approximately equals 9.5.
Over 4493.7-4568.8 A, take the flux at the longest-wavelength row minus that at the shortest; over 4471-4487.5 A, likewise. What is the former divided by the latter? -3.7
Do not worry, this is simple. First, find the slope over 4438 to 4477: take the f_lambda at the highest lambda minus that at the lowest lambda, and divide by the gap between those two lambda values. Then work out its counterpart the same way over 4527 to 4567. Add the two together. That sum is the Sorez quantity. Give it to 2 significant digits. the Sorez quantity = 0.37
